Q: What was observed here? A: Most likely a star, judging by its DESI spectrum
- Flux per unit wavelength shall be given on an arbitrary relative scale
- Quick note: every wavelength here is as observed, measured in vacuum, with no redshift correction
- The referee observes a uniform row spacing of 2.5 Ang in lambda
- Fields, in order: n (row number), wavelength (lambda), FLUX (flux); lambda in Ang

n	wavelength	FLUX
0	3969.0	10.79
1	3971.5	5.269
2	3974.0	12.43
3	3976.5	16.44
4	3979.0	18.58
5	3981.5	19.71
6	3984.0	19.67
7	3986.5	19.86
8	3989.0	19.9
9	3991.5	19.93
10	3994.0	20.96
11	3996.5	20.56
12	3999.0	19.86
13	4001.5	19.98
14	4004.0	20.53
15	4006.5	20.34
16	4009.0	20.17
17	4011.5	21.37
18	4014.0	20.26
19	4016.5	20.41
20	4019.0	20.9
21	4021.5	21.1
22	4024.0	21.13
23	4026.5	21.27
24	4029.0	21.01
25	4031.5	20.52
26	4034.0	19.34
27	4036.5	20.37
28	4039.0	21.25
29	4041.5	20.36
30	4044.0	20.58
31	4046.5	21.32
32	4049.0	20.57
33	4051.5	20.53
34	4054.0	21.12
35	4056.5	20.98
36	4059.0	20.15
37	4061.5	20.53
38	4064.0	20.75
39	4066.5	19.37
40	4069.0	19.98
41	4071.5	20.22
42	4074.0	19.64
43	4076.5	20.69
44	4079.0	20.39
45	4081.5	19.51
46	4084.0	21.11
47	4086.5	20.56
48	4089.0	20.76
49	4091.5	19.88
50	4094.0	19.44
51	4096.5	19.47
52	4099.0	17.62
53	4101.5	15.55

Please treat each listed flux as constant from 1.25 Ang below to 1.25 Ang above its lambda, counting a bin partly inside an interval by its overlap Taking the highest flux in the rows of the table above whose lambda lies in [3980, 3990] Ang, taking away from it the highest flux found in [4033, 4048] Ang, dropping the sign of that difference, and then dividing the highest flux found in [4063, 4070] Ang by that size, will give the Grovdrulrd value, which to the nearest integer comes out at 15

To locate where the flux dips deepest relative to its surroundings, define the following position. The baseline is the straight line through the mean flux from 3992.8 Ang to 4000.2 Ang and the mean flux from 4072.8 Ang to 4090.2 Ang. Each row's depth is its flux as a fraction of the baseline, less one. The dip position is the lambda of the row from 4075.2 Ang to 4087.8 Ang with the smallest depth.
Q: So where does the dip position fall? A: 4081.5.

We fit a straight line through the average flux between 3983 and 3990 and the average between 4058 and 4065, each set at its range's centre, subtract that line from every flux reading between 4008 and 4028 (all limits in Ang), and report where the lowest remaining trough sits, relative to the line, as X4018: 4009.0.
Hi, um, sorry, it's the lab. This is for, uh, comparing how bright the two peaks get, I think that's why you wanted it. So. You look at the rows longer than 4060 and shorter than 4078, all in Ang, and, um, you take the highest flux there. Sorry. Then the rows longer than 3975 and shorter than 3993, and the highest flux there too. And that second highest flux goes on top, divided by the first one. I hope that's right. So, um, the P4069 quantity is 0.96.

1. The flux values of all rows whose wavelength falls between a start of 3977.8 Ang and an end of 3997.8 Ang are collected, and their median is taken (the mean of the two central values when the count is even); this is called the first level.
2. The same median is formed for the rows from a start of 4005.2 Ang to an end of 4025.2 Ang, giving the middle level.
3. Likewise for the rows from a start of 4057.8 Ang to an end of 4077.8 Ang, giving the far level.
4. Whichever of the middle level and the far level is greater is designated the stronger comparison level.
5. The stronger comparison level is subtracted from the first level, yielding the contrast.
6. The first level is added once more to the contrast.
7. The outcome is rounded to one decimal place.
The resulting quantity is 19.1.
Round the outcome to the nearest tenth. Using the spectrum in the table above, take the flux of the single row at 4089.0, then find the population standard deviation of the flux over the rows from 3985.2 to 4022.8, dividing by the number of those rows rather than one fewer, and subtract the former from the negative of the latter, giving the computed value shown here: -21.2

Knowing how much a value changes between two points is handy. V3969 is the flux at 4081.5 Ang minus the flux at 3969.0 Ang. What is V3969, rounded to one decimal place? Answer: 8.7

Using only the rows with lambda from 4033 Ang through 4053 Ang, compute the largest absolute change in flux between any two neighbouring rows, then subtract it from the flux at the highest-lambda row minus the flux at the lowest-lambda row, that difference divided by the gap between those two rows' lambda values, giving -1.0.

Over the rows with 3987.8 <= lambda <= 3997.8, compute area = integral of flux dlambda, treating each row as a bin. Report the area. 203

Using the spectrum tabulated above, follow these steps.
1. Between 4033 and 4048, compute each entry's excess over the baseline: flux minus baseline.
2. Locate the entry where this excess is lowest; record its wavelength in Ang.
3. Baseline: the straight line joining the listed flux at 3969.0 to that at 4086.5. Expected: 4034.0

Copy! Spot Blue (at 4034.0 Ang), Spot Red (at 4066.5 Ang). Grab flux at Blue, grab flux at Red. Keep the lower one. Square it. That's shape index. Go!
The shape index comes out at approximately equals 374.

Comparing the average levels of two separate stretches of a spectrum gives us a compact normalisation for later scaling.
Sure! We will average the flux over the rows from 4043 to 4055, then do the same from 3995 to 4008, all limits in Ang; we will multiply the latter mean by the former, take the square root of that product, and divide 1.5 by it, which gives 0.0730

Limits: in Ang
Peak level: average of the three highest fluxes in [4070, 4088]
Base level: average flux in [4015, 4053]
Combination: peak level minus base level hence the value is 0.08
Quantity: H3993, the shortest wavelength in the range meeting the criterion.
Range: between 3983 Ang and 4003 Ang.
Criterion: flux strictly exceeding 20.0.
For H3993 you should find 3994.0 Ang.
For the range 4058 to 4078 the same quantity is 4059.0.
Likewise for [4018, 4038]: 4019.0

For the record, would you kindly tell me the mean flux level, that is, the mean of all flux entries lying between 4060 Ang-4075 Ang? 20.1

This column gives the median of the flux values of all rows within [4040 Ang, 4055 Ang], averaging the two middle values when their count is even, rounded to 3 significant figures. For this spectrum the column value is 20.6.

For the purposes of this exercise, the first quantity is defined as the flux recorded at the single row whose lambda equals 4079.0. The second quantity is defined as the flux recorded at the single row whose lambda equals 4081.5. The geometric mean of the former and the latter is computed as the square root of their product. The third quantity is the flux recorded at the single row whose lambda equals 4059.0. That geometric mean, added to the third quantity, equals 40.1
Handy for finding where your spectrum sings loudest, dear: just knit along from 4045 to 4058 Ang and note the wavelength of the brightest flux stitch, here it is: 4046.5 Ang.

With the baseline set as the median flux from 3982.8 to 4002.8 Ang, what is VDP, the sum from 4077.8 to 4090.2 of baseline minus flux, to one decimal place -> -2.8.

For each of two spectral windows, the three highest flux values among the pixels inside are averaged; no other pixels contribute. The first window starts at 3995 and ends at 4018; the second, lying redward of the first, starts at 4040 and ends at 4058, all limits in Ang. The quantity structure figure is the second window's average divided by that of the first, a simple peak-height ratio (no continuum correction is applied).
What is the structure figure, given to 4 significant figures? 1.015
